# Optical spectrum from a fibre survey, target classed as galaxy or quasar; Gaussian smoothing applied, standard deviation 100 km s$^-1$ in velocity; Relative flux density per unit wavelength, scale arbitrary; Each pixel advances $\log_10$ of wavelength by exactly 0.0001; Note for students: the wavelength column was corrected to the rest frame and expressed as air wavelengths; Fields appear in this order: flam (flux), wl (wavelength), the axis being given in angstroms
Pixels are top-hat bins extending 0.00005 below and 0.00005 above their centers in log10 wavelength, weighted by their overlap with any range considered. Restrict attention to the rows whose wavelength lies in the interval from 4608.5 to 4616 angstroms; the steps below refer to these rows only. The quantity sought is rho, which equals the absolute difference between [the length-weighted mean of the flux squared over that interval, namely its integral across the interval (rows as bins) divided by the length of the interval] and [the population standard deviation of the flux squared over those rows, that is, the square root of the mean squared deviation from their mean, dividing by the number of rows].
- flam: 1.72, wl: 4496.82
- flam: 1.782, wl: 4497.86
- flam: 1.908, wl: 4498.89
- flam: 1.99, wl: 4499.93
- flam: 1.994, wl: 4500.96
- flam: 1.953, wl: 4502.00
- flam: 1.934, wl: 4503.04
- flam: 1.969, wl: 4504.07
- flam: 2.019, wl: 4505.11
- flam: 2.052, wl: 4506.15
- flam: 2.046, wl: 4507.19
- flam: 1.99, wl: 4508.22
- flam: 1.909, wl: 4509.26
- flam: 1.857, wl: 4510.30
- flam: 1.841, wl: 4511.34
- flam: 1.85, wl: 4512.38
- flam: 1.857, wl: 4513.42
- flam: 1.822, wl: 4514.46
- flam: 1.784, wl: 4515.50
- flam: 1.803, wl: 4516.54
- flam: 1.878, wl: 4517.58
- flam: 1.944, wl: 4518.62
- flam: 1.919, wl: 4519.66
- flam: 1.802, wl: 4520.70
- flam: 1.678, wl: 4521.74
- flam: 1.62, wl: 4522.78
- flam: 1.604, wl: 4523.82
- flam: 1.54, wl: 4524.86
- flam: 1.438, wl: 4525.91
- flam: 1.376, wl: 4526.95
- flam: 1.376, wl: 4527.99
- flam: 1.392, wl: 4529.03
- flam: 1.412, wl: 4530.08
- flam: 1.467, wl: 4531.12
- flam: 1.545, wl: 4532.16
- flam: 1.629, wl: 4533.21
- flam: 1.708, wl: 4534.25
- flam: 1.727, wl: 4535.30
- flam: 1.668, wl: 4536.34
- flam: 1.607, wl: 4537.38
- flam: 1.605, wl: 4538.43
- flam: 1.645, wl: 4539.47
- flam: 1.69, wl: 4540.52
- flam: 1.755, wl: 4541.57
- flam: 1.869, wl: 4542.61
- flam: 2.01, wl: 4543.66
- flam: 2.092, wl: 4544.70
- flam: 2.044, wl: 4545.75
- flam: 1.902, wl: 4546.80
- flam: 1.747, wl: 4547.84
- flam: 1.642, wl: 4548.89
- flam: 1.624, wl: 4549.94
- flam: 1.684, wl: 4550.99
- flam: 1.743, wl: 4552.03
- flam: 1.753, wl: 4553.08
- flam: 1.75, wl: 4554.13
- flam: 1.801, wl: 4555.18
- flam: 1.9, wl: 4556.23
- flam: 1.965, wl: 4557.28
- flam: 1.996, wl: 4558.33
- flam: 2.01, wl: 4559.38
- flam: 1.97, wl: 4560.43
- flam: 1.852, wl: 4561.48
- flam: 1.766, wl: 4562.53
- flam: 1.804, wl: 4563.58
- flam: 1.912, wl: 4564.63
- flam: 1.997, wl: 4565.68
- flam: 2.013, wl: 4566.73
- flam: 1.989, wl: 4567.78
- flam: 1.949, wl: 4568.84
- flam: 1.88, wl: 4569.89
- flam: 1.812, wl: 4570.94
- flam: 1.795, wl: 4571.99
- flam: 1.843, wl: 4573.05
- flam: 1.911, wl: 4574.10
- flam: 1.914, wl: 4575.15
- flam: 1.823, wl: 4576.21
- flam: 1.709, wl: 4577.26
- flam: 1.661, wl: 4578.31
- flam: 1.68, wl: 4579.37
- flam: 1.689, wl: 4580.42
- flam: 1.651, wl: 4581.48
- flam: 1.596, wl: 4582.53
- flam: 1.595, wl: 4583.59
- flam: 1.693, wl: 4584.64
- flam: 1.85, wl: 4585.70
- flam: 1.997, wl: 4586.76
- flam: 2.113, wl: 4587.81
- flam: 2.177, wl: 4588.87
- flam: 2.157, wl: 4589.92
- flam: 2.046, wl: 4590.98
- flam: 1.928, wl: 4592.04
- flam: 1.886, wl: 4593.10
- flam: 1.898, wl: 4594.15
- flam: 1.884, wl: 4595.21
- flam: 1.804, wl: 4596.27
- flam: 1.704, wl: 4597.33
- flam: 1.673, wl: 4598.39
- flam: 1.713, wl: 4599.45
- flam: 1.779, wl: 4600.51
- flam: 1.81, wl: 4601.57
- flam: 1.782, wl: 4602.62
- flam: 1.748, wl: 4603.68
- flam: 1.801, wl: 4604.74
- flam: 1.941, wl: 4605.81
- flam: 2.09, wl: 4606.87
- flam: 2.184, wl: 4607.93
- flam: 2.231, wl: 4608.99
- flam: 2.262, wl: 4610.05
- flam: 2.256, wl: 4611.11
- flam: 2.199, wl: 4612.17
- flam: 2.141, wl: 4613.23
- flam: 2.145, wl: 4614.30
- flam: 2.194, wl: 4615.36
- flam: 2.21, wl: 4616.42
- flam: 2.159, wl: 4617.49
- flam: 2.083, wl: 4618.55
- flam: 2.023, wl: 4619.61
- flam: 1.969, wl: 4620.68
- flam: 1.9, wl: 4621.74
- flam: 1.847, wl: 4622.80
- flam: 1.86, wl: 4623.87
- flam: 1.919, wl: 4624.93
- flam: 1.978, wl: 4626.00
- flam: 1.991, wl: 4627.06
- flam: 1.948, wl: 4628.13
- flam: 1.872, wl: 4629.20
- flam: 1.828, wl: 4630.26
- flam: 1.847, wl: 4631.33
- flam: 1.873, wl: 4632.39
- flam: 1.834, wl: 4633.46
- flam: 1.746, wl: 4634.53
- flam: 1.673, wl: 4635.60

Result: 4.7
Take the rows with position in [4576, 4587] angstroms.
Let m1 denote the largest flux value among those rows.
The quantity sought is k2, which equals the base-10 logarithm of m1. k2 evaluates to 0.30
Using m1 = 1.997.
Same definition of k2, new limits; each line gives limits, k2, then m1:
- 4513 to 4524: 0.29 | 1.944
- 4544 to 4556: 0.32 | 2.092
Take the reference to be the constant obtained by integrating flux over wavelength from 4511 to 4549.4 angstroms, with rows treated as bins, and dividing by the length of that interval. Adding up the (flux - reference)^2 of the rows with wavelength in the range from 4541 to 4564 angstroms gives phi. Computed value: 0.81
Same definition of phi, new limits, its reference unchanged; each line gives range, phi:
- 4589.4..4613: 2.03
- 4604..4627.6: 3.18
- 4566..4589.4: 0.90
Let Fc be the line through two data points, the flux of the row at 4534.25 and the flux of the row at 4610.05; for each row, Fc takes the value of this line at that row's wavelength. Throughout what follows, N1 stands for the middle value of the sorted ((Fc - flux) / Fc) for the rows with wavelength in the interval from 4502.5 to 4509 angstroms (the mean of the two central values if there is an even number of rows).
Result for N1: -0.34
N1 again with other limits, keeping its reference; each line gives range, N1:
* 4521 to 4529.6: 0.09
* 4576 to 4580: 0.17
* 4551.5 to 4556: 0.05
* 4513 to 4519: -0.17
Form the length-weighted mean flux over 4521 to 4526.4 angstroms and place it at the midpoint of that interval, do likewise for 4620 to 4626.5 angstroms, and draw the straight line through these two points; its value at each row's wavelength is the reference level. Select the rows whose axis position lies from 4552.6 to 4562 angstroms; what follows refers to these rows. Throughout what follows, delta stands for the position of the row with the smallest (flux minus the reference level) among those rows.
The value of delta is 4554.13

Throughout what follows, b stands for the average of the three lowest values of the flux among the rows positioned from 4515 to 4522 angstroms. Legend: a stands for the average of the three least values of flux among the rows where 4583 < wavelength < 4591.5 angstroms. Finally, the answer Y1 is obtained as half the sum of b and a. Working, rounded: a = 1.71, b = 1.75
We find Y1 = 1.73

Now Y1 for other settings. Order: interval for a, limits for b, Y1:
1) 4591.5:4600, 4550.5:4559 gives 1.71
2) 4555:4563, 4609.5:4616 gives 1.98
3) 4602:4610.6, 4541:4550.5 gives 1.72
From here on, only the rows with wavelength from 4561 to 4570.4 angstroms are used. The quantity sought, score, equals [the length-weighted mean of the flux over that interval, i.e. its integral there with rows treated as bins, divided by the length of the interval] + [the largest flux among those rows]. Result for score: 3.92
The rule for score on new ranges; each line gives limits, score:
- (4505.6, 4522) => 3.93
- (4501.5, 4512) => 4.01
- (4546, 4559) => 3.80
